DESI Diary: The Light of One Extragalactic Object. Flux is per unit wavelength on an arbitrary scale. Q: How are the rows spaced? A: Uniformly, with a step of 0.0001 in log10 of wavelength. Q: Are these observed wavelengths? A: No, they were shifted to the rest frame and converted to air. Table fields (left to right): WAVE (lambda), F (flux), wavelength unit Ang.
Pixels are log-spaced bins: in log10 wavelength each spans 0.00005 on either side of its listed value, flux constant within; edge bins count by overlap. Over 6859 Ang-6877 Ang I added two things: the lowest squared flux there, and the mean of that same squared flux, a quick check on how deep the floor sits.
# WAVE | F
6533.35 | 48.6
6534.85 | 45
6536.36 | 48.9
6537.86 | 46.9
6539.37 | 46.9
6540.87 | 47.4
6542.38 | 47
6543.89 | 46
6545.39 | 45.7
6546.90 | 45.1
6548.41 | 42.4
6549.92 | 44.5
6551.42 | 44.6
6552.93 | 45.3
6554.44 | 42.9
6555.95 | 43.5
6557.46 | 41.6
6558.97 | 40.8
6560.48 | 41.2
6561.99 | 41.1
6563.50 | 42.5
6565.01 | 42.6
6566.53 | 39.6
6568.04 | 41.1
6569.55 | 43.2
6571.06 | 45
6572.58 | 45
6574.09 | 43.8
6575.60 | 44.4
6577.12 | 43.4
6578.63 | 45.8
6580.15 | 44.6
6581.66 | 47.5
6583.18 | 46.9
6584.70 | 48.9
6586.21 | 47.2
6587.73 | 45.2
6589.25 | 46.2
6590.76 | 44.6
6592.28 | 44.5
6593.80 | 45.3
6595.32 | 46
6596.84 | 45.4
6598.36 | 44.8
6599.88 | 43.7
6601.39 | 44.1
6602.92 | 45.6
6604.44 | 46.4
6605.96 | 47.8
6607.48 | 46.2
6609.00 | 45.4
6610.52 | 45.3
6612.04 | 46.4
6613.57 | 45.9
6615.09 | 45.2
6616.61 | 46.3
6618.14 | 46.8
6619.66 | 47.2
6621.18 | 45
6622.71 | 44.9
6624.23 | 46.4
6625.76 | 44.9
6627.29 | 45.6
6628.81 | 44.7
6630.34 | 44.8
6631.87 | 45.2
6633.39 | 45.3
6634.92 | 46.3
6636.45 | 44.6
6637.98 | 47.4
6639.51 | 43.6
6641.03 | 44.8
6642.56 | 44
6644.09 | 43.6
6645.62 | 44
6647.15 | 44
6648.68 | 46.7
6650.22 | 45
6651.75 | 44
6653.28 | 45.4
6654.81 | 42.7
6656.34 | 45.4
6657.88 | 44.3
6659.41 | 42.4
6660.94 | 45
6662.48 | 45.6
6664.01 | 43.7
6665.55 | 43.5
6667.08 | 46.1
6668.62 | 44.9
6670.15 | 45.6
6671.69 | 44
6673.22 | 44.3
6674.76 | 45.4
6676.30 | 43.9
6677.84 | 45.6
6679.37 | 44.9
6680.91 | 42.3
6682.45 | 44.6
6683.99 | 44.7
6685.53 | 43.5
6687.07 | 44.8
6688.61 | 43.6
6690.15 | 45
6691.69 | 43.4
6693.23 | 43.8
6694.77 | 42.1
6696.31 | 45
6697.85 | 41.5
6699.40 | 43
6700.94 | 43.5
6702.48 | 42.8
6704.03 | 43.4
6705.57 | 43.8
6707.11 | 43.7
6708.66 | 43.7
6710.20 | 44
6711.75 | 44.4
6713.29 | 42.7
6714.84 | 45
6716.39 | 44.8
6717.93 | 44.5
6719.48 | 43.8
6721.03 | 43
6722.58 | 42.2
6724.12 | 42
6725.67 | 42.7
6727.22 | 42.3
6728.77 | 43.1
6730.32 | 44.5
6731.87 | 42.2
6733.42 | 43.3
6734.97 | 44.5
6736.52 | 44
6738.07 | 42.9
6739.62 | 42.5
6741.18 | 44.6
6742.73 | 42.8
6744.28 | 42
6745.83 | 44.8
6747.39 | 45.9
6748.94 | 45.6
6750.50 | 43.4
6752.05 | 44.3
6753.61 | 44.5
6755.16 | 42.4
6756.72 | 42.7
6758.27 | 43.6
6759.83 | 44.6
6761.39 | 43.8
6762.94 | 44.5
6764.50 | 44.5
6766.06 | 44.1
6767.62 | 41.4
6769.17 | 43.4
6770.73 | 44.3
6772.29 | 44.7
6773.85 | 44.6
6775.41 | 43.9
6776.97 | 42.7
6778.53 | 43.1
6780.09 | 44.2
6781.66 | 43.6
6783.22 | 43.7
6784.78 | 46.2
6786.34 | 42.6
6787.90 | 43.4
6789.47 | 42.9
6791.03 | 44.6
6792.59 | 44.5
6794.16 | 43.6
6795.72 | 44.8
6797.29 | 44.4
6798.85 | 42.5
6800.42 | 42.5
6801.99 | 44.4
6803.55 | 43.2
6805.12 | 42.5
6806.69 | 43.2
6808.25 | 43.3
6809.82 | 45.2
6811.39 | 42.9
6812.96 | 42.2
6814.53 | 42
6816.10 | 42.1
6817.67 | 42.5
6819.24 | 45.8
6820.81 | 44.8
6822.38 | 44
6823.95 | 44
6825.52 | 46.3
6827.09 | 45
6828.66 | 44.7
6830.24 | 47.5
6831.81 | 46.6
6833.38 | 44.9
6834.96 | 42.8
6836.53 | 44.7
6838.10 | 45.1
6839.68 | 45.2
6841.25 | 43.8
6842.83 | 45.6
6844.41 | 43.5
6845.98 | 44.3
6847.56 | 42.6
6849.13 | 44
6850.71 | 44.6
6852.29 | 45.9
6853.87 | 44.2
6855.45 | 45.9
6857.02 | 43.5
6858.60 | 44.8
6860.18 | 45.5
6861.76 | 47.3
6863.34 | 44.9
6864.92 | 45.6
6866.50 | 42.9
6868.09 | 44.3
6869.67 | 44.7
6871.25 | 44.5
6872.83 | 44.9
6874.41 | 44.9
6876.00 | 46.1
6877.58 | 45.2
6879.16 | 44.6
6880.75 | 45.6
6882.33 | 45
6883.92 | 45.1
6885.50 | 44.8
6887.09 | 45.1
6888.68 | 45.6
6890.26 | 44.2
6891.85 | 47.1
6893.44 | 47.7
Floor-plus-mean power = 3871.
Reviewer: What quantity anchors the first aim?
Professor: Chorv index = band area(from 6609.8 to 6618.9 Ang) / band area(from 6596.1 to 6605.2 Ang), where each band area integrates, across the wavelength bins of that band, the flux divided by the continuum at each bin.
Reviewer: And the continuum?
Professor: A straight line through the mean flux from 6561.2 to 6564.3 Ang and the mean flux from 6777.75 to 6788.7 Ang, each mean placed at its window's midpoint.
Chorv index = 1.02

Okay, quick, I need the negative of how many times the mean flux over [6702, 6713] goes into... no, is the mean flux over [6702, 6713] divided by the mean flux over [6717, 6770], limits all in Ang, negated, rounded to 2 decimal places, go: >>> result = -1.00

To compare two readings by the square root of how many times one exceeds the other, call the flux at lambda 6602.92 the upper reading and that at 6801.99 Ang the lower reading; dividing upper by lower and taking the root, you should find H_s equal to 1.01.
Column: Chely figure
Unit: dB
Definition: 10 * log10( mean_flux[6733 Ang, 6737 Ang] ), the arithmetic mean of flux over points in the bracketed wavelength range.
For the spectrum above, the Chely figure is 16.4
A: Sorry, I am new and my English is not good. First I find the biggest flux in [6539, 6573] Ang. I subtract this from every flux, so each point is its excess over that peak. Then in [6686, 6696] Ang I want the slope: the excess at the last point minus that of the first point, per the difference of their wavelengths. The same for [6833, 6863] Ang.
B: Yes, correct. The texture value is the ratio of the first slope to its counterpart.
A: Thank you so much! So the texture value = -4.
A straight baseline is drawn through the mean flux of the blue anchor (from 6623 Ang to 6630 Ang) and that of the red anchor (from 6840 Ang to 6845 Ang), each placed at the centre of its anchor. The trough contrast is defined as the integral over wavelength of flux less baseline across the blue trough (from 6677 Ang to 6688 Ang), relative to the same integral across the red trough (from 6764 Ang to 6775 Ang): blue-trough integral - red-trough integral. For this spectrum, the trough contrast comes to 1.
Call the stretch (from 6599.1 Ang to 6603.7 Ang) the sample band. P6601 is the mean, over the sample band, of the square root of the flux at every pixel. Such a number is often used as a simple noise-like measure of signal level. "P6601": 6.67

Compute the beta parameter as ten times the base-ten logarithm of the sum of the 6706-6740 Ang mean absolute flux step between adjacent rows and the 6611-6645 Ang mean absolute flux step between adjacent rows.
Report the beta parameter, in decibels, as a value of 2.8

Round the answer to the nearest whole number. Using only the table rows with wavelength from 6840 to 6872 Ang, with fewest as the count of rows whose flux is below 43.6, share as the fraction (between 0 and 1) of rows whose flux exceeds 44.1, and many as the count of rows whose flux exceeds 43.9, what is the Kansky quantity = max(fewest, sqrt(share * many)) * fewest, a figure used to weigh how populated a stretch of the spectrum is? 16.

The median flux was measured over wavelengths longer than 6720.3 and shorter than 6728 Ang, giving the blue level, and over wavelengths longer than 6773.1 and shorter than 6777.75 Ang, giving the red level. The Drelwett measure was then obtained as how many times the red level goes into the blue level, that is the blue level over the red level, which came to 0.96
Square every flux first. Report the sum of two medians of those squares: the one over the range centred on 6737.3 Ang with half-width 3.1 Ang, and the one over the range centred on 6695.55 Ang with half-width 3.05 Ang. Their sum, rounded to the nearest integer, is 3734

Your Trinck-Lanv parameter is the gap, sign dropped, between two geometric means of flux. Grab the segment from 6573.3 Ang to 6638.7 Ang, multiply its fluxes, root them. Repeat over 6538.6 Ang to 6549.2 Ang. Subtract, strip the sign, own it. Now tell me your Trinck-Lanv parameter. 0.15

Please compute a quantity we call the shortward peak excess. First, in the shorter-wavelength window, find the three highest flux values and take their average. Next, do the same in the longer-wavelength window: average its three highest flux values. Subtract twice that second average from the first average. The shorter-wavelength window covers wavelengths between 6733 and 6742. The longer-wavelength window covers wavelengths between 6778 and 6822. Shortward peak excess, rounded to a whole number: -47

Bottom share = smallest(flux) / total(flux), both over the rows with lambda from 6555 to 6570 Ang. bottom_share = 0.095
